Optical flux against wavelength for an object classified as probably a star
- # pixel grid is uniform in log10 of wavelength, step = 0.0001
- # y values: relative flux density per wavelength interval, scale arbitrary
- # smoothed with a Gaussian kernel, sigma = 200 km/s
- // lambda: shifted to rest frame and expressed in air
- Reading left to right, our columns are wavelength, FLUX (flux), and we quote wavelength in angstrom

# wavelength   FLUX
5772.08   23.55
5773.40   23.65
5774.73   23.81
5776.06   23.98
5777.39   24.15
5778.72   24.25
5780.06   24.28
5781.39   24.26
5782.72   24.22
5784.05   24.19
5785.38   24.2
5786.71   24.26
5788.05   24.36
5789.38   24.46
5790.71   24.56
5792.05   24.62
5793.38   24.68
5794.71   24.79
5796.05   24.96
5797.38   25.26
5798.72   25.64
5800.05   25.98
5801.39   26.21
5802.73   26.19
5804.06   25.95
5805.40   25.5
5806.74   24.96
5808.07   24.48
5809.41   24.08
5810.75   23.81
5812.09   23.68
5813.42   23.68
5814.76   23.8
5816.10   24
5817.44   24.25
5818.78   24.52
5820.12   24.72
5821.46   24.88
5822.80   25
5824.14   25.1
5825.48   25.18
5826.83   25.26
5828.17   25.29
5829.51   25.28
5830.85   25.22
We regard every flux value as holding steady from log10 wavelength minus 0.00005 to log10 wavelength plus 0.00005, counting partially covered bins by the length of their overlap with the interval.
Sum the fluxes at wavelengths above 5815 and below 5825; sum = 172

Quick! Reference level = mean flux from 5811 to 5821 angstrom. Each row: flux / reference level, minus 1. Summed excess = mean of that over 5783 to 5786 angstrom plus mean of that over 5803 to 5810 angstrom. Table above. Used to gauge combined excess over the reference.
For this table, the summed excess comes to 0.04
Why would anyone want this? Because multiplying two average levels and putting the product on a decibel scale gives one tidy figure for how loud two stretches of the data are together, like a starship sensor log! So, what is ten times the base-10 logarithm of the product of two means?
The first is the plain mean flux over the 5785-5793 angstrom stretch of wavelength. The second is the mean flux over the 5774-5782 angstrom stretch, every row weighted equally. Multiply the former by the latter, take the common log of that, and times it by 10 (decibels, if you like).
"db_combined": 27.7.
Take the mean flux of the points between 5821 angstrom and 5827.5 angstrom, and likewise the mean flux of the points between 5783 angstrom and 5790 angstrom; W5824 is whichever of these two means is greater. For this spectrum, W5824 25.1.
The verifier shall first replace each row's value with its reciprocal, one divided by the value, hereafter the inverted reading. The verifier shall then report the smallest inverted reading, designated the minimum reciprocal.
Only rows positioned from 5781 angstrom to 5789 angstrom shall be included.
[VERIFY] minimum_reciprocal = 0.0411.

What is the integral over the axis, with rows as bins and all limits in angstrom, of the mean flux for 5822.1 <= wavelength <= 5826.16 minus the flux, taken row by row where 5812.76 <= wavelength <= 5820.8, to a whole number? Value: 7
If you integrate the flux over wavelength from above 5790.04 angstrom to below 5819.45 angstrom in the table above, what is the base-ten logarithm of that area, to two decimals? 2.86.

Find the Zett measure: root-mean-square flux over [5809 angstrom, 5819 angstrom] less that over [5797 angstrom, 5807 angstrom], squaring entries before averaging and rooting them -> -1.7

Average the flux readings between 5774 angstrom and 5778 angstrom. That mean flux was 24.0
